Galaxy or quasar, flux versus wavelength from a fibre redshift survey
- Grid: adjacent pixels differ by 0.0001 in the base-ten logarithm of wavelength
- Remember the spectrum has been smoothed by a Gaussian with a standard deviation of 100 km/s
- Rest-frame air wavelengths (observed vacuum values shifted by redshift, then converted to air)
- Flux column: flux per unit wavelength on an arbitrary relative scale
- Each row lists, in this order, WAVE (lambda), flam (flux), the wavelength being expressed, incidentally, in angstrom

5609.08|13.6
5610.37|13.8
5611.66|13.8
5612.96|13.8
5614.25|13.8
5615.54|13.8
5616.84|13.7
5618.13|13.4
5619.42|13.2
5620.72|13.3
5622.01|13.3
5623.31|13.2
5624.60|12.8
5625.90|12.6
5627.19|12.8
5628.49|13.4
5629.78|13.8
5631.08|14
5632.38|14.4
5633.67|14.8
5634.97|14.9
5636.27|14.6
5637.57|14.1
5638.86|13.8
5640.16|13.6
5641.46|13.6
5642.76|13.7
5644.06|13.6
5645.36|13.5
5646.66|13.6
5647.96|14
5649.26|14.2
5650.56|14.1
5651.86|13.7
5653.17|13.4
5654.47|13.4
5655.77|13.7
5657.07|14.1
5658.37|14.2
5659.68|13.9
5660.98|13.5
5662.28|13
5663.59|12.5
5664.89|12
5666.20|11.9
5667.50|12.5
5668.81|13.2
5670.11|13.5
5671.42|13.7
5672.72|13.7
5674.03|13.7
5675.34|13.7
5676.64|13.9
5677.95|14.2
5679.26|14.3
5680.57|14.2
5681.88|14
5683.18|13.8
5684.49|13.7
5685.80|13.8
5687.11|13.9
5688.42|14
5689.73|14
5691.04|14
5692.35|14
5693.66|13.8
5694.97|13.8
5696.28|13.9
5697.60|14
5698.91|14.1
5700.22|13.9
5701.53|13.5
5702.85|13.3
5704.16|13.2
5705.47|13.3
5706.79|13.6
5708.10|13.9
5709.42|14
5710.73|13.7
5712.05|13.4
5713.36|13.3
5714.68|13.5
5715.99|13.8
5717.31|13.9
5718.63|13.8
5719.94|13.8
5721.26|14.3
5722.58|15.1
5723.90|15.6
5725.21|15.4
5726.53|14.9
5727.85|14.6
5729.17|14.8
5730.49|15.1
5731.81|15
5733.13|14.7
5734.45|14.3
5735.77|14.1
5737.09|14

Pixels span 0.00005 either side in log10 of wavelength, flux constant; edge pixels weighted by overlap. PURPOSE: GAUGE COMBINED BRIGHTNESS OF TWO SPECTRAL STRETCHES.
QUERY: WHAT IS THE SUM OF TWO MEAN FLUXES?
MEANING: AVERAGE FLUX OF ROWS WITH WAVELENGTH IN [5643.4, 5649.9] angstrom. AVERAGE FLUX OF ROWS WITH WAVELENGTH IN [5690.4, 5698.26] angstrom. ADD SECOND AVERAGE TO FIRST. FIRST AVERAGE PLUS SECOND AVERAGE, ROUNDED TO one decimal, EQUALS 27.7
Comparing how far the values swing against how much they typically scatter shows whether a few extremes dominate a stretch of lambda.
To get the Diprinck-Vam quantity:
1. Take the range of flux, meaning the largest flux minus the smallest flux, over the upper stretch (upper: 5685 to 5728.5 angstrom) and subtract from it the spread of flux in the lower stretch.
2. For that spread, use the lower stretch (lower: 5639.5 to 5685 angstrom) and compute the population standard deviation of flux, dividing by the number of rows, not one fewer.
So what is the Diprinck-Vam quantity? 1.8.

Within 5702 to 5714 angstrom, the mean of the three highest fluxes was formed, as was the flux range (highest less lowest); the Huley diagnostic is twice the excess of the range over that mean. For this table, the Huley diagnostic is -26.1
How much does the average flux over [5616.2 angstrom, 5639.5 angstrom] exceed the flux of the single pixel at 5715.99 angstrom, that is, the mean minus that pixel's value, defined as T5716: -0.1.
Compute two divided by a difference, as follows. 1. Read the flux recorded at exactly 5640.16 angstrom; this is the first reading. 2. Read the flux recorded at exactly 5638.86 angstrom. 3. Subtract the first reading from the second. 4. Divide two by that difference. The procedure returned 10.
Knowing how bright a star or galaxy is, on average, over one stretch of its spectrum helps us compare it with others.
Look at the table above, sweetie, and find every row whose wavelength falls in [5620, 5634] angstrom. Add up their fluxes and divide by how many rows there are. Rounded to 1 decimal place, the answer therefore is 13.5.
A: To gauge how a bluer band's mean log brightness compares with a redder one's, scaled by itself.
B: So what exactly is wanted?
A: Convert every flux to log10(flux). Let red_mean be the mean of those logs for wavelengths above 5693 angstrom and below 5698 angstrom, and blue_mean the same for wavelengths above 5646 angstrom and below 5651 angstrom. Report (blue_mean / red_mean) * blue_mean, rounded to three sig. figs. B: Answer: 1.15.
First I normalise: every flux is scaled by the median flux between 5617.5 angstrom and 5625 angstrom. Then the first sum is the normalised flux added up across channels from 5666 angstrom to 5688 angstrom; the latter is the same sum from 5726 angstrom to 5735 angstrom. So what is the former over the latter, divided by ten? 0.22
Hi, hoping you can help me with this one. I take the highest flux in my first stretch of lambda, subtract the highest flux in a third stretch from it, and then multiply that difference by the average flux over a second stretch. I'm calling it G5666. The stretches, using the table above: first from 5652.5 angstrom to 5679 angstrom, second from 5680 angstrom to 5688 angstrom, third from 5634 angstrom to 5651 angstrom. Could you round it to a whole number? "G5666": -10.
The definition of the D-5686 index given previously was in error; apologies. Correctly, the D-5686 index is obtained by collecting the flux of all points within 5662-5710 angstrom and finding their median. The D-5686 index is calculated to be 13.8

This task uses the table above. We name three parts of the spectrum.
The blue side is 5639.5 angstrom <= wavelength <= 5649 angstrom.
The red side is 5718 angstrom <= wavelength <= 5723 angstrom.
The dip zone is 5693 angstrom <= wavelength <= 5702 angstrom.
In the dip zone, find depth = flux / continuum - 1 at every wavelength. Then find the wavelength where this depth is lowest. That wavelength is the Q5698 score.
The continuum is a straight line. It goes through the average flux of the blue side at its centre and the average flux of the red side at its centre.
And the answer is 5701.53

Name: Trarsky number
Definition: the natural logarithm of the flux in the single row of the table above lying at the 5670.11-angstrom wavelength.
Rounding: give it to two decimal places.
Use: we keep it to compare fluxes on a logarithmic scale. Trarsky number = 2.60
